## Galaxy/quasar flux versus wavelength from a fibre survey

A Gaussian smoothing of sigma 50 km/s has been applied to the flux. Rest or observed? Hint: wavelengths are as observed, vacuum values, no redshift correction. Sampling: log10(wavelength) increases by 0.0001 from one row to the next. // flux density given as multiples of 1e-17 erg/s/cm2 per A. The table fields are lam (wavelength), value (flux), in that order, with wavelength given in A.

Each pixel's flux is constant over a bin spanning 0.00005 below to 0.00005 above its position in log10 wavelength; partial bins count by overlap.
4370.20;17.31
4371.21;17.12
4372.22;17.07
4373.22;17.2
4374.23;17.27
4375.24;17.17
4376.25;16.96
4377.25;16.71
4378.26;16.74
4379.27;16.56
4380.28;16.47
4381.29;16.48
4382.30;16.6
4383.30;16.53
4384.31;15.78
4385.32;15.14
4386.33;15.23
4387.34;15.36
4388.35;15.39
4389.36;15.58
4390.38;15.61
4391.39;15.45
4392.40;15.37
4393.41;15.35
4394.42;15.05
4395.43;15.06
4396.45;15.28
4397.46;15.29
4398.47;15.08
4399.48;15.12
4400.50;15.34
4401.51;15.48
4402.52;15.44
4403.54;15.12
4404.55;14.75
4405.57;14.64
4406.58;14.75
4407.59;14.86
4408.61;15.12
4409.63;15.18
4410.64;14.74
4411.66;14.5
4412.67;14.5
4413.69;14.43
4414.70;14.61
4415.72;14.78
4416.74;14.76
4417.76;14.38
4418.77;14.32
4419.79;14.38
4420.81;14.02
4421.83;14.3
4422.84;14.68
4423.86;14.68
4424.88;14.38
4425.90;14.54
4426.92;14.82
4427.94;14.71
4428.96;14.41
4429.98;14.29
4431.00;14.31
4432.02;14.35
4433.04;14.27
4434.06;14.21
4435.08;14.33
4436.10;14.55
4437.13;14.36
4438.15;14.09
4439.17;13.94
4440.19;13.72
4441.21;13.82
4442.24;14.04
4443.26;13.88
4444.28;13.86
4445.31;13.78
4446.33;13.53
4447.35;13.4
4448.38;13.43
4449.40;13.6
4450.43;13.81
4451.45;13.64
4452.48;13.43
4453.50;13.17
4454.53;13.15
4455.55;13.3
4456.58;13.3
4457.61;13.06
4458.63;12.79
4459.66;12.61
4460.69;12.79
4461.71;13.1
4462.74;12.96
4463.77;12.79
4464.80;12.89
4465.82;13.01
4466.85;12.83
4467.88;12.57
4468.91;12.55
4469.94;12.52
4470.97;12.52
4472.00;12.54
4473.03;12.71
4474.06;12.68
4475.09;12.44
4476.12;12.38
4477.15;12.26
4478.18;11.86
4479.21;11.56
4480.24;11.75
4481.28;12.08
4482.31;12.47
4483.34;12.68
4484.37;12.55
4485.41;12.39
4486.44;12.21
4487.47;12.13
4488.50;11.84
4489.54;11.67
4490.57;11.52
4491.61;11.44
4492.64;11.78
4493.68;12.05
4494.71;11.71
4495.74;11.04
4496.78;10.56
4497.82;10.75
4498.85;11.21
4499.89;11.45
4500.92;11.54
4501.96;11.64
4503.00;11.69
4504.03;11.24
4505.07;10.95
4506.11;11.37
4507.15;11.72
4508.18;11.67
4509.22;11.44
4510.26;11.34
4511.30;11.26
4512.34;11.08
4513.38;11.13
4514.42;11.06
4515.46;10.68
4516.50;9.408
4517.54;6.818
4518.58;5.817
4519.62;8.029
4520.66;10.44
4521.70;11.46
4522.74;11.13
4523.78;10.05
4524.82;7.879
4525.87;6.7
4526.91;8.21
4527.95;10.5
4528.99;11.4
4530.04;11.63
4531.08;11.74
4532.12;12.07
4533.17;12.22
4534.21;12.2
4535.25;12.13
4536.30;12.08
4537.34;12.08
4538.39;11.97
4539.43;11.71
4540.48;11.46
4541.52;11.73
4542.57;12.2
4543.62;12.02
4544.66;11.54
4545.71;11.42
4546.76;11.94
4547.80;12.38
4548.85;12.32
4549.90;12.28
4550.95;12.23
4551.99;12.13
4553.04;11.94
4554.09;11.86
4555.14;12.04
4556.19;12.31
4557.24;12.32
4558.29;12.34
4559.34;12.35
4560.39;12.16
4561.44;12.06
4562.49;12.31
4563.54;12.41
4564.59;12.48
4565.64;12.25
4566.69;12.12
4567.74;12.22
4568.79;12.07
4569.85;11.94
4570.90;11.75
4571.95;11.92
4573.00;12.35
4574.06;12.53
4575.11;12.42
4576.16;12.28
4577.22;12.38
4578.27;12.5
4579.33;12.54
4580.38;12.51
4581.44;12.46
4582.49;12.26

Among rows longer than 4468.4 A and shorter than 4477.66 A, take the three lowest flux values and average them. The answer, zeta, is 12.4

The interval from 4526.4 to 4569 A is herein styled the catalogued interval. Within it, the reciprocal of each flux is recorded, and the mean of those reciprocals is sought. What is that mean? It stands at 0.084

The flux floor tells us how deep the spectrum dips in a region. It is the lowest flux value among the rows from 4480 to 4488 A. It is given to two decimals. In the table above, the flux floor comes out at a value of 11.75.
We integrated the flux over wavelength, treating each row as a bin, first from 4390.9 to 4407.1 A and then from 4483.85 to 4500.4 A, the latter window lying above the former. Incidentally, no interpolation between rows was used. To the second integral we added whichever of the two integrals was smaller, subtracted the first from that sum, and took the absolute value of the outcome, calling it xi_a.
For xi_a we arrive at 140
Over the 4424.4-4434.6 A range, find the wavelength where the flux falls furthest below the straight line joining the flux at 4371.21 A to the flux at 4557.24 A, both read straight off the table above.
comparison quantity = 4424.88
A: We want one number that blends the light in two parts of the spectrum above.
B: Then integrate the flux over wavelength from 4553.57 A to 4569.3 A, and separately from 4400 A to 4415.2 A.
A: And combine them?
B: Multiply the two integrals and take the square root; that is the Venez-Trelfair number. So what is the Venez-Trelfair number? 209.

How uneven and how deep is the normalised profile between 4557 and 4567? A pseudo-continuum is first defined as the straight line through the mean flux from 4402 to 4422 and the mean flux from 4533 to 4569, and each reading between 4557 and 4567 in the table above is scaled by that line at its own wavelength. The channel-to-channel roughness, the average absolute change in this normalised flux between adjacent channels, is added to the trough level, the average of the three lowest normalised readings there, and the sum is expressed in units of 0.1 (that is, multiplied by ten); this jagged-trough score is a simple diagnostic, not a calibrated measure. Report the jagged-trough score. 10.3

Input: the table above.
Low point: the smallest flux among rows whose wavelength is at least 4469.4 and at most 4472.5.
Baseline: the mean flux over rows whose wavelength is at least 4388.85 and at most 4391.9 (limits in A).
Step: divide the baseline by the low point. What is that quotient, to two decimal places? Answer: 1.24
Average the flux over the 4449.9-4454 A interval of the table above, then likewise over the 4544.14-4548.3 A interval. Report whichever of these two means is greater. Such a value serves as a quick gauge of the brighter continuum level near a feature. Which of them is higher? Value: 13.5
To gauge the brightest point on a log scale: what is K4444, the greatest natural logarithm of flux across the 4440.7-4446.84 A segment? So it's 2.64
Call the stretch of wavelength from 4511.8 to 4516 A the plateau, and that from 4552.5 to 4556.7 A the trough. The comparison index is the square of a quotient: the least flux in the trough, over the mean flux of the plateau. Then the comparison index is 1.2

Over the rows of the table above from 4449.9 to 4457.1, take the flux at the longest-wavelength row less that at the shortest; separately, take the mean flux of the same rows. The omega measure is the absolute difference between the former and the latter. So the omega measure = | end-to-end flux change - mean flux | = 13.9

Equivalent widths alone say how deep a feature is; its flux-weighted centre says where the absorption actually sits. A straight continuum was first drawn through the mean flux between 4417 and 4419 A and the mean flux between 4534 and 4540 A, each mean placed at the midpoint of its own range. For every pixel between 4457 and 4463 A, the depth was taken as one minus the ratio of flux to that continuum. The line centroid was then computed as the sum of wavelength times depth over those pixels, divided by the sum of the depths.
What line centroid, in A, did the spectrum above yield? 4460.0 A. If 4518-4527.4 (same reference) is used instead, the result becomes 4522.7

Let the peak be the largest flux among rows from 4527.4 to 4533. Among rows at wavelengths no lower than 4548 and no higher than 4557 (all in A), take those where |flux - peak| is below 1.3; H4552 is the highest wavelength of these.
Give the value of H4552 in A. 4556.19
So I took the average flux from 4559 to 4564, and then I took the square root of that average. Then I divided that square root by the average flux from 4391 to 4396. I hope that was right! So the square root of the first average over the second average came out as 0.23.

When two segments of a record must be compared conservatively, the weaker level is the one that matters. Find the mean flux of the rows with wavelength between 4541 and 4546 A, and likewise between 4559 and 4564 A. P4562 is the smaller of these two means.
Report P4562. 11.8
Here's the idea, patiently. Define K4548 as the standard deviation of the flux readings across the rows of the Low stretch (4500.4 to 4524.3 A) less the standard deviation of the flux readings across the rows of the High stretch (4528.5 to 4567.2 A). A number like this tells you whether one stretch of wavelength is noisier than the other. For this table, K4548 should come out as 1.3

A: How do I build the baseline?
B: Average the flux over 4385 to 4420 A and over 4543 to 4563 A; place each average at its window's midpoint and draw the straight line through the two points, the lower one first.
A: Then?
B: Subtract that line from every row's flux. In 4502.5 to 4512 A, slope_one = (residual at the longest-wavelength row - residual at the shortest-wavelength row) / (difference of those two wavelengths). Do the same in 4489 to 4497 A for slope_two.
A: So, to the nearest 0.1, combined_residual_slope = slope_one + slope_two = -0.2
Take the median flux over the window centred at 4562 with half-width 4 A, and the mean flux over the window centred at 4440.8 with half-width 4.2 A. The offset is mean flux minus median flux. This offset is 1.6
